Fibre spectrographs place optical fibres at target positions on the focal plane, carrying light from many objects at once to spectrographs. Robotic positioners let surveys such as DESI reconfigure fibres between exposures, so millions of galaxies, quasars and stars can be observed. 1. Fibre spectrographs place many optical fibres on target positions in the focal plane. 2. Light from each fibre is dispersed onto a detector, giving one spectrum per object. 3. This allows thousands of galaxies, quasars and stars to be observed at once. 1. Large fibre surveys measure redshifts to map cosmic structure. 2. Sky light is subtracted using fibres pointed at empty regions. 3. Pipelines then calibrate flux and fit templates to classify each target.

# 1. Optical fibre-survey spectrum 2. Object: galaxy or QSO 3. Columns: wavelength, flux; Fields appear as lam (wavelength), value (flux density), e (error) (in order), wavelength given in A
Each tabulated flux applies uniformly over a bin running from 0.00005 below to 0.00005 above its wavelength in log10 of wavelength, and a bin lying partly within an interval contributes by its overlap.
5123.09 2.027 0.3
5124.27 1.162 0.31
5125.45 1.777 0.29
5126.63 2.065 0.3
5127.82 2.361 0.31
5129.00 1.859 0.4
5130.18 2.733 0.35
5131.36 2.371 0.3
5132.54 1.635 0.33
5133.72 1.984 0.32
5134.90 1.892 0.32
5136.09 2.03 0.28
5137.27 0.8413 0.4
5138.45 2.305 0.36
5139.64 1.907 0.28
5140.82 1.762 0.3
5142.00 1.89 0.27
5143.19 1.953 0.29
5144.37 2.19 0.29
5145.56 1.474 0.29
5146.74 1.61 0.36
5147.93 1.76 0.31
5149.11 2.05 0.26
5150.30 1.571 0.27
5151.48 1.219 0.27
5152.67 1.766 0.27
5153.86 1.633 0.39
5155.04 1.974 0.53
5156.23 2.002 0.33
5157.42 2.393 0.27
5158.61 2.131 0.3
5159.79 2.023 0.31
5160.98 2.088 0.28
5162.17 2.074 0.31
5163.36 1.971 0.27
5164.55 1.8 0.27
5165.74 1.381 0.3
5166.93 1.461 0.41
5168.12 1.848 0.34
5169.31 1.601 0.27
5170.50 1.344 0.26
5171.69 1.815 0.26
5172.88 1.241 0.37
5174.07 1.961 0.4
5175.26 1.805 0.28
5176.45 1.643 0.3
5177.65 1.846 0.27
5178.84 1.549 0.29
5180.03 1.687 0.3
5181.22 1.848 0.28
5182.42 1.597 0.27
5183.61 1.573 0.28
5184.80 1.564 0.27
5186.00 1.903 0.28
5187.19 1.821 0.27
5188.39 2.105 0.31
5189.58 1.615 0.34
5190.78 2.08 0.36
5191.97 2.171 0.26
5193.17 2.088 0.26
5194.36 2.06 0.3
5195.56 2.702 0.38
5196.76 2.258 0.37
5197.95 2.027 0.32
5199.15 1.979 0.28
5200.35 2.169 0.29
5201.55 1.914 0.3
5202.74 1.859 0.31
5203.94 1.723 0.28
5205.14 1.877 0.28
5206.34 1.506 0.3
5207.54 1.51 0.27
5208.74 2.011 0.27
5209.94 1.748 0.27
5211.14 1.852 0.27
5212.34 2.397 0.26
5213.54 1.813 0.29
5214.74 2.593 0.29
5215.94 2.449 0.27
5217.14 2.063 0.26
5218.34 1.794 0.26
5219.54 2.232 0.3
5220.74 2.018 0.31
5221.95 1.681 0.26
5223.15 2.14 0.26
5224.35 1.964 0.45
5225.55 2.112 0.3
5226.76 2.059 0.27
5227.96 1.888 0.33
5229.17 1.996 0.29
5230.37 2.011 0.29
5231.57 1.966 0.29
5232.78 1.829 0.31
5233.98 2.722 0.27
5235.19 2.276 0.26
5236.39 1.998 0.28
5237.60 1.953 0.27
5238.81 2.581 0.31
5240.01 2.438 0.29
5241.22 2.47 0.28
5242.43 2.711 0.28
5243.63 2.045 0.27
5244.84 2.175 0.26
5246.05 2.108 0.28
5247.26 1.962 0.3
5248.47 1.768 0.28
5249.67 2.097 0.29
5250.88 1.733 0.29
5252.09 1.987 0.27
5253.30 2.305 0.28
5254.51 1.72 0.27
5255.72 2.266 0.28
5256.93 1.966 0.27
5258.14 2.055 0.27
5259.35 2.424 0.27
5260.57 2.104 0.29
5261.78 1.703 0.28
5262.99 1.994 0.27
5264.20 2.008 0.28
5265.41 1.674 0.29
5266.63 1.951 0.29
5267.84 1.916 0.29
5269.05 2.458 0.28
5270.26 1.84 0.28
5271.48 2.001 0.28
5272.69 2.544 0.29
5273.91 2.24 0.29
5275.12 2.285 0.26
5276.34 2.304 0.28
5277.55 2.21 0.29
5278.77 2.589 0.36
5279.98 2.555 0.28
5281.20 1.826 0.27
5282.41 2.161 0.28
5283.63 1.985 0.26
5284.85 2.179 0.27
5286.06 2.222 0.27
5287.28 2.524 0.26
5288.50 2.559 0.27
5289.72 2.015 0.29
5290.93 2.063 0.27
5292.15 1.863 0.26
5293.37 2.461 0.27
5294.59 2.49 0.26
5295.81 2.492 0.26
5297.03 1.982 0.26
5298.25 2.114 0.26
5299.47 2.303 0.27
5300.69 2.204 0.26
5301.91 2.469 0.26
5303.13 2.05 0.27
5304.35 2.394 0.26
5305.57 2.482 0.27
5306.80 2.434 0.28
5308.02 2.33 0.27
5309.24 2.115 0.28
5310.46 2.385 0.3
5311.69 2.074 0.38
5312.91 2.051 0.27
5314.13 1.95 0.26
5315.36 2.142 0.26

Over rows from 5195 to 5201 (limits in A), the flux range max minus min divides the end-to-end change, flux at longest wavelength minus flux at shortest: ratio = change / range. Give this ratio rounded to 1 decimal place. -0.7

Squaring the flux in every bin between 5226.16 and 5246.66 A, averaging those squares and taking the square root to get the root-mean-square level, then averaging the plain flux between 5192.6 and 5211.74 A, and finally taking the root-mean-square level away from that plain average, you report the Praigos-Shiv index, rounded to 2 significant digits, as -0.25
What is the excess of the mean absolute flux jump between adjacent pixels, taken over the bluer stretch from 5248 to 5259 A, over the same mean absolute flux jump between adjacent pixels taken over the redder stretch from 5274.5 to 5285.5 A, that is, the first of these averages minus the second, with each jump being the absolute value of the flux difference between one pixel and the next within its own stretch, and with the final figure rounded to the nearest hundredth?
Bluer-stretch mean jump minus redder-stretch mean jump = 0.10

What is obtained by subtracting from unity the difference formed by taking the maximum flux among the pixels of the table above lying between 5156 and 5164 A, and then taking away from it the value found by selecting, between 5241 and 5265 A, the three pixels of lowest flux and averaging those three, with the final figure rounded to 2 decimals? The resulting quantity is 0.33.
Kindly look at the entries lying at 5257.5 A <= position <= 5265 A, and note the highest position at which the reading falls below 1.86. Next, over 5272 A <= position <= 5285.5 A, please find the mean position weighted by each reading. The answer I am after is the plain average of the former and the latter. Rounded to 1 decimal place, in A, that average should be 5270.2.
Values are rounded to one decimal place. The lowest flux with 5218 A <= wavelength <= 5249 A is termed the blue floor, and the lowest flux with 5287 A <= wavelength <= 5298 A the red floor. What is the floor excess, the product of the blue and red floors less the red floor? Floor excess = 1.3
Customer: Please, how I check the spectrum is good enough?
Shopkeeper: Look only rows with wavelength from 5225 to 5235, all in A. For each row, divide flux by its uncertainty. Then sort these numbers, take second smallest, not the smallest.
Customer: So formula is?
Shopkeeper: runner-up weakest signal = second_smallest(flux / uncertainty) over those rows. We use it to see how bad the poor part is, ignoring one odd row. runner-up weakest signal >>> 5.9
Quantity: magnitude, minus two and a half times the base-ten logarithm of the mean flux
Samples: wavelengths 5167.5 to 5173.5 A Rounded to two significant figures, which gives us -0.49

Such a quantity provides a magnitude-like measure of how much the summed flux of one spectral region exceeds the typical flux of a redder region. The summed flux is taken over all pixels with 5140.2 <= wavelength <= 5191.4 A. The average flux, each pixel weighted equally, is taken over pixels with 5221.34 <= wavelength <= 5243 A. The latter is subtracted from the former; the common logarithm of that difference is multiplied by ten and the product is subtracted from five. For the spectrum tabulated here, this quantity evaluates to -14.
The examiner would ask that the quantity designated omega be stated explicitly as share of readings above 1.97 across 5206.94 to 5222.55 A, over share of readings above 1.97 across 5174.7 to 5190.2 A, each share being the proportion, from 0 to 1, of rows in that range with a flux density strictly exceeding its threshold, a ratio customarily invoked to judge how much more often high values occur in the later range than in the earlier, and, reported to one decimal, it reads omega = 7.0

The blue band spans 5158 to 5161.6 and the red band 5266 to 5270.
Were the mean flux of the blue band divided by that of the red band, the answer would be 1.0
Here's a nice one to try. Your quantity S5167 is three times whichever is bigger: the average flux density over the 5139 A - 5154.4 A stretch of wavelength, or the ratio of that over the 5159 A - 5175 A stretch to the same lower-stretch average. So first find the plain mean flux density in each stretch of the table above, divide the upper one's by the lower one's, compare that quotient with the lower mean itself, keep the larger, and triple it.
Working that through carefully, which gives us 5.26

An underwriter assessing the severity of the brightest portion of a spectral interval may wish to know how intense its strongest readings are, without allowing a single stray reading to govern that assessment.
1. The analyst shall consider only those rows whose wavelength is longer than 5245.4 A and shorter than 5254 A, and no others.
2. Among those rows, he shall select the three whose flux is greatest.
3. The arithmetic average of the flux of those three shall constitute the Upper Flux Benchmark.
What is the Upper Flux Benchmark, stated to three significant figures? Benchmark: 2.17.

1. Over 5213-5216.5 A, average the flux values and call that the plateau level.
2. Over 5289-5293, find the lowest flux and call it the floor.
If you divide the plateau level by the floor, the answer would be 1.23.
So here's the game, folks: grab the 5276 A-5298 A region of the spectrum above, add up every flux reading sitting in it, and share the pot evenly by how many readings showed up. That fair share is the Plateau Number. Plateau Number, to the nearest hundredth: 2.25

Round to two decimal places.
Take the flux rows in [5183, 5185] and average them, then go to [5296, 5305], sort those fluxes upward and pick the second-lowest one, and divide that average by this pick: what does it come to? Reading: 0.77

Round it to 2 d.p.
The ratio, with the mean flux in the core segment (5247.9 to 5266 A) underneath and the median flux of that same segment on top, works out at 1.00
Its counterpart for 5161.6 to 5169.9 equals 1.04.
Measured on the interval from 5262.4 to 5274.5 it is 0.97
